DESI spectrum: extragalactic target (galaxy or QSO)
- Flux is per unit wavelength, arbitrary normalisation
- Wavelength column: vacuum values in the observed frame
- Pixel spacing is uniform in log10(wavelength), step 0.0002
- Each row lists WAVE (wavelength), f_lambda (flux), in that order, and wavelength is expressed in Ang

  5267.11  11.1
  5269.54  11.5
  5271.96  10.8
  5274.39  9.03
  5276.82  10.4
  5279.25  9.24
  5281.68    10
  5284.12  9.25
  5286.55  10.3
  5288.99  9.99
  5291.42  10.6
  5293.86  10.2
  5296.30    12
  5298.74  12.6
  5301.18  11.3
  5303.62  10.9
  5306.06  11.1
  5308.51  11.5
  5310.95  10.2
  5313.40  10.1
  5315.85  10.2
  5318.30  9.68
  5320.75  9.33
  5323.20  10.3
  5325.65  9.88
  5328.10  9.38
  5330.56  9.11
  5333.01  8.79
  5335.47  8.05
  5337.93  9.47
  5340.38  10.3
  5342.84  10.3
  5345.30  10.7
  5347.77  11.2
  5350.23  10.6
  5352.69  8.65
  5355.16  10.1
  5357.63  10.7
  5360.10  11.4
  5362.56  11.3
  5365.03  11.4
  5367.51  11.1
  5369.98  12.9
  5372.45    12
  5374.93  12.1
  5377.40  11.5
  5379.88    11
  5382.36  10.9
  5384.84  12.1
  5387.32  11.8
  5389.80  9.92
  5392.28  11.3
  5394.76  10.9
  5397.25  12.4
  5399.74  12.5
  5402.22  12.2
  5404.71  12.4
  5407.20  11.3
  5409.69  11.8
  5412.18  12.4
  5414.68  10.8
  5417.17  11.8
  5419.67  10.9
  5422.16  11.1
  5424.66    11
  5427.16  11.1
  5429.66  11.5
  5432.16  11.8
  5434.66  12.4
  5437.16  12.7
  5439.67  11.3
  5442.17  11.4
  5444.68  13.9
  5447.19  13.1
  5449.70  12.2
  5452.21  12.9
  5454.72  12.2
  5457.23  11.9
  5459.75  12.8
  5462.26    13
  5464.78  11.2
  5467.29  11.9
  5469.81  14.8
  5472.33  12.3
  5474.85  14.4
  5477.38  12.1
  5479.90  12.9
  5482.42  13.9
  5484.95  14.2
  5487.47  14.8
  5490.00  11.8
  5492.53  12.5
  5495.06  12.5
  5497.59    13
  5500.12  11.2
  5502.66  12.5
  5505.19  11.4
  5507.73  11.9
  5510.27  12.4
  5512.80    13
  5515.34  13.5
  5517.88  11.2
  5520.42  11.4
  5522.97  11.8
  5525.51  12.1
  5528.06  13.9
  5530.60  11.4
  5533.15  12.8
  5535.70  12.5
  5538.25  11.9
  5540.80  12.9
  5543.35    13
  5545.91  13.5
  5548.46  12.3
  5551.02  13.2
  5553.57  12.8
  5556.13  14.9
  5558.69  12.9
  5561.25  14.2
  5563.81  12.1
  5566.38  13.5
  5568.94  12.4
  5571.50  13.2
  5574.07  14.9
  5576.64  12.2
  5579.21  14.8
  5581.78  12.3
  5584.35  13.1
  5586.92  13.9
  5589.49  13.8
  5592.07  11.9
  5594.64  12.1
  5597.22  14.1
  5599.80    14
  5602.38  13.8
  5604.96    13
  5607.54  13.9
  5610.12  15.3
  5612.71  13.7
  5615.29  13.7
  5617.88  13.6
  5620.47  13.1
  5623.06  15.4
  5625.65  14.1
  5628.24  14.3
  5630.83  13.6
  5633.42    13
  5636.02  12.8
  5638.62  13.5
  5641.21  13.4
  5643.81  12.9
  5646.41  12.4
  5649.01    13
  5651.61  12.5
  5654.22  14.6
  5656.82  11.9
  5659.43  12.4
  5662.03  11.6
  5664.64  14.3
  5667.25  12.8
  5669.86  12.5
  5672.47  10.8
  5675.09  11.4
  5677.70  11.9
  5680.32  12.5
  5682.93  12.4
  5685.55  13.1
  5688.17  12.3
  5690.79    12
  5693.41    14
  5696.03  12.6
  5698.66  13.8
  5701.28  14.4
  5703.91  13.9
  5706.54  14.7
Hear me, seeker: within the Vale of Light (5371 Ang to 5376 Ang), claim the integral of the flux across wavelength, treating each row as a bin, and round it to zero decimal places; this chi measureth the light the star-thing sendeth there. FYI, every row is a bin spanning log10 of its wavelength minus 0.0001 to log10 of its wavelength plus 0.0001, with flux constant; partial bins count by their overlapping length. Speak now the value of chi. 60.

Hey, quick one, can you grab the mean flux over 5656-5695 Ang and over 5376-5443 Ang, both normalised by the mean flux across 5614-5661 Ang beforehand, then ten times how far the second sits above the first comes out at -0.6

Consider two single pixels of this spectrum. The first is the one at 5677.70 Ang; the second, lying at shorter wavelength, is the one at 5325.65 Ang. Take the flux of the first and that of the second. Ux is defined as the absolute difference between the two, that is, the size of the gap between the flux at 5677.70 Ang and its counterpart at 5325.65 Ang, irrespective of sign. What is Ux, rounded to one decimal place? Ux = 2.0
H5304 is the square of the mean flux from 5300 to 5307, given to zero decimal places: 123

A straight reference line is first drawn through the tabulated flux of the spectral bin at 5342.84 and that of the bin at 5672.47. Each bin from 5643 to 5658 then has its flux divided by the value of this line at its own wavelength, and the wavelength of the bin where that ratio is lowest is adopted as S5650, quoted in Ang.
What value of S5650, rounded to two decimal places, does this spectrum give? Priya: 5656.82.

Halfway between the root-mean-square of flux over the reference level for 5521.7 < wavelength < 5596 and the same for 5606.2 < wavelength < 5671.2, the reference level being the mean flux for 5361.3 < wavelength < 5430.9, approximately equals 1.14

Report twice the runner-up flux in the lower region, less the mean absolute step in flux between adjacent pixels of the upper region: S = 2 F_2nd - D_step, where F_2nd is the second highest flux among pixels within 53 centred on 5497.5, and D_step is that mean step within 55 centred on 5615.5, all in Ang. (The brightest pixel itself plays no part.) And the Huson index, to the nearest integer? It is 28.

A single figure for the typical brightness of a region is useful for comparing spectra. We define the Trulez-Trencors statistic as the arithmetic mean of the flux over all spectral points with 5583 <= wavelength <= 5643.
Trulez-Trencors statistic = 13.6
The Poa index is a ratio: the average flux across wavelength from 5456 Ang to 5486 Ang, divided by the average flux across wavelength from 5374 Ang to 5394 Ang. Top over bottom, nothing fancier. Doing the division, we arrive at 1.14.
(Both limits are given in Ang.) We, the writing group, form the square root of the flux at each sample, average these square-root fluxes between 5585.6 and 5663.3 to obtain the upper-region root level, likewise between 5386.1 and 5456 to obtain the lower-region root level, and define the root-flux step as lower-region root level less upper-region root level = -0.2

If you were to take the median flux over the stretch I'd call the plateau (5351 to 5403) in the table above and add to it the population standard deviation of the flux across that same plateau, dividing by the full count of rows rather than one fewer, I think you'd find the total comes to 12.4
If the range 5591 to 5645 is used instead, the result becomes 14.4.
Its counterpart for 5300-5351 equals 11.1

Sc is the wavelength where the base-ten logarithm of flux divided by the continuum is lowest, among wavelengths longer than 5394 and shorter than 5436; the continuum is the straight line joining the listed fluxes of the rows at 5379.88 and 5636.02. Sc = 5414.68 Ang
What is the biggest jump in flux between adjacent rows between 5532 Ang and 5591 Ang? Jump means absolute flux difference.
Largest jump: 2.7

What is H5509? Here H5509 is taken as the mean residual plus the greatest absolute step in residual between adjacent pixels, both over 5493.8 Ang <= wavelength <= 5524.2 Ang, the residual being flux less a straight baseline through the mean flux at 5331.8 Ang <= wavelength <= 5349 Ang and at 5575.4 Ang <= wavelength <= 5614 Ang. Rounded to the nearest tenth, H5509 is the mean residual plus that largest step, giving 2.2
